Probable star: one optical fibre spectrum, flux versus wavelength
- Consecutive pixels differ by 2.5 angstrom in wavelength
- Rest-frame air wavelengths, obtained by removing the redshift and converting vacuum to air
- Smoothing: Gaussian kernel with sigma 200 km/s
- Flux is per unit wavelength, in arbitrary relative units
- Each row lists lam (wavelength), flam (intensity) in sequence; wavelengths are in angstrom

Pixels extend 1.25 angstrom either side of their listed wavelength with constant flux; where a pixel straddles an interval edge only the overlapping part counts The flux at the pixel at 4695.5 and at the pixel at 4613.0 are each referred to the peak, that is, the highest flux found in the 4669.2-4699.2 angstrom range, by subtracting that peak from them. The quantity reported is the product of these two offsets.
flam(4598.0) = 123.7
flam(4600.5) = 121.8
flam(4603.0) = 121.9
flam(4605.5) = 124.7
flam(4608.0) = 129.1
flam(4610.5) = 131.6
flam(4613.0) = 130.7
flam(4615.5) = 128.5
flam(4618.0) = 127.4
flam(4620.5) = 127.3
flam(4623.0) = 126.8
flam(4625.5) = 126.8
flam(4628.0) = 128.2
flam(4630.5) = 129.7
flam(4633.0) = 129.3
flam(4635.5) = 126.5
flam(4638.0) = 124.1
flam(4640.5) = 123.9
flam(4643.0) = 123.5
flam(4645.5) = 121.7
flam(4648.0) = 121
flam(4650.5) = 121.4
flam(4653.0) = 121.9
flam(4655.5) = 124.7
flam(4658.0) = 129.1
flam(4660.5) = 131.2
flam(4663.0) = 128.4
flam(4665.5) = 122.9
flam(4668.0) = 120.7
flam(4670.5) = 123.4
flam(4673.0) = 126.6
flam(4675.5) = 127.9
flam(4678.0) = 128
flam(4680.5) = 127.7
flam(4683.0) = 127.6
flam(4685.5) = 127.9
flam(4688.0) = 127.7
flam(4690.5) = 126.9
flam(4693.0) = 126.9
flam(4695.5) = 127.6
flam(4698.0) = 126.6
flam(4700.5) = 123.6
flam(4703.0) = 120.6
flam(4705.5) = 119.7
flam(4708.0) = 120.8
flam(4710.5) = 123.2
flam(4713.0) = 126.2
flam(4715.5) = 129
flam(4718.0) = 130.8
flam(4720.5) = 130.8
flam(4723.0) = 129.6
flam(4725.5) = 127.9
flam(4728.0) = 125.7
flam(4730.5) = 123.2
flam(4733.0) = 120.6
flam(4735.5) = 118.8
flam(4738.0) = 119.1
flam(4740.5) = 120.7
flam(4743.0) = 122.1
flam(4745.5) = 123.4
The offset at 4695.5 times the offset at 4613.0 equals -1.1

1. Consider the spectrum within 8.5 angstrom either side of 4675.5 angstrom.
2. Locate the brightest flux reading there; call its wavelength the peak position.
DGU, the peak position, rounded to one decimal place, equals 4678.0 angstrom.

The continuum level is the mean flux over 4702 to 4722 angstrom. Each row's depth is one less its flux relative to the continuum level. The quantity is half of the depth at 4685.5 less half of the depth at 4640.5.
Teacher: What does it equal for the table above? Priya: -0.016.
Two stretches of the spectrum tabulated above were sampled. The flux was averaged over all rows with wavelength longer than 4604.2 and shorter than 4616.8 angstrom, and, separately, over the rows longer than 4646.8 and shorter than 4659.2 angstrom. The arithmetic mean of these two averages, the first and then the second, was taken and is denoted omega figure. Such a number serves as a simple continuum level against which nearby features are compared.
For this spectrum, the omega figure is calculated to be 126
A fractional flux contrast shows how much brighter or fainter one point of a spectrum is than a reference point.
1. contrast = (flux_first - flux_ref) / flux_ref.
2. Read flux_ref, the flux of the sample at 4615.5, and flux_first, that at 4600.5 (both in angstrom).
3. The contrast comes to -0.052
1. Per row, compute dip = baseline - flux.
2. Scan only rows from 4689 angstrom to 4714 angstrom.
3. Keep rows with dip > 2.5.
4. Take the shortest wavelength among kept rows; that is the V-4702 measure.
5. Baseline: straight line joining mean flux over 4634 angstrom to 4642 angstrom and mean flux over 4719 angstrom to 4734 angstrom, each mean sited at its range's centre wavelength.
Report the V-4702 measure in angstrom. 4703.0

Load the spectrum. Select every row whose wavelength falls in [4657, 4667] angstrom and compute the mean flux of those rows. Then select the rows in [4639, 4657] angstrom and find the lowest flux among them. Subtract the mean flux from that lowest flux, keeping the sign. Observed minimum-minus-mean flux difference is -7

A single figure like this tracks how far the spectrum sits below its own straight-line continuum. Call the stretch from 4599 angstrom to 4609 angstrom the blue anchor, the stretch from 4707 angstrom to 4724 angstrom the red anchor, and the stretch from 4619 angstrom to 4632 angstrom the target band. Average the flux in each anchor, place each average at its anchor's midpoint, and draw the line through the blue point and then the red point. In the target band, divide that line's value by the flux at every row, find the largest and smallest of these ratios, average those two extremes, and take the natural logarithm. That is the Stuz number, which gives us -0.026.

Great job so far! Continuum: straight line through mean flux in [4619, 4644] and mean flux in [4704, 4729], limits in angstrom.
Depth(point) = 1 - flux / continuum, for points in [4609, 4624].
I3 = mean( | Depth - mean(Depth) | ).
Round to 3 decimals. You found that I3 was 0.013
